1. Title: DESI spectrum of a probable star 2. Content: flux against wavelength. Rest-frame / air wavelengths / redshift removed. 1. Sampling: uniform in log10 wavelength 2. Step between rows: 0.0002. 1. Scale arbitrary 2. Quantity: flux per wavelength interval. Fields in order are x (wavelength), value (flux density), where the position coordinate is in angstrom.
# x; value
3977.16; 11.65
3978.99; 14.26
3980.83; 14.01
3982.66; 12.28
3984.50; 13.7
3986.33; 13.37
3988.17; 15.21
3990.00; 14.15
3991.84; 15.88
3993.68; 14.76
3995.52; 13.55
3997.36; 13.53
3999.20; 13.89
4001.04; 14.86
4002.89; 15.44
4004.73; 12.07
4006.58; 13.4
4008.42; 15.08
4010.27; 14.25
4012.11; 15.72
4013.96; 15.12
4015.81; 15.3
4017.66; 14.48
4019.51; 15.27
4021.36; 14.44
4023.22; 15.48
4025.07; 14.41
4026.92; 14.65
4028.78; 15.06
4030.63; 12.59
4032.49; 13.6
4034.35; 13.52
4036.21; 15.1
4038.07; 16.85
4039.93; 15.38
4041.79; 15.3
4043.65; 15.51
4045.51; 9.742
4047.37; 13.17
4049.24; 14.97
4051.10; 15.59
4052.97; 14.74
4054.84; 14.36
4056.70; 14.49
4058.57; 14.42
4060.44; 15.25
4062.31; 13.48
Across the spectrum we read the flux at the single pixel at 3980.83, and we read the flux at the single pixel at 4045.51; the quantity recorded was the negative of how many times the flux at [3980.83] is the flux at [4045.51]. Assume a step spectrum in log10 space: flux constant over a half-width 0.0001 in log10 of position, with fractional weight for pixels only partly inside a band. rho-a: -1.44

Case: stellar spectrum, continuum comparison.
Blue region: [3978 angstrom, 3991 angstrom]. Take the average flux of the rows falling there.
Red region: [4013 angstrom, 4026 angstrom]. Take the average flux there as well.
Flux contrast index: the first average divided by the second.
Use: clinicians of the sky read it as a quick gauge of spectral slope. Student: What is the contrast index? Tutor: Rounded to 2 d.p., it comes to 0.93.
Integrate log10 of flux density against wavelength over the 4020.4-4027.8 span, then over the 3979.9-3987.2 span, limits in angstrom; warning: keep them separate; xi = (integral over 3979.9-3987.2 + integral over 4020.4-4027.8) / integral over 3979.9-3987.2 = 2.05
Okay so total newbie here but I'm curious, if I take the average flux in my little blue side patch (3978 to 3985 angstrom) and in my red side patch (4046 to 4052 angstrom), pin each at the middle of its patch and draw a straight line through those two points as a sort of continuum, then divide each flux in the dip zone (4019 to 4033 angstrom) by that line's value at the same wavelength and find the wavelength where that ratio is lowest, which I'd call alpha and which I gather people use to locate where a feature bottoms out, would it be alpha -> 4030.63 angstrom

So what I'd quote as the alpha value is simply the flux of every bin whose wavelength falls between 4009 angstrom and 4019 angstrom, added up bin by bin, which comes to 75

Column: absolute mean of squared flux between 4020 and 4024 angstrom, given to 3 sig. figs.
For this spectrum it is 224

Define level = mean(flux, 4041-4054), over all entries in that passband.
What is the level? 14.1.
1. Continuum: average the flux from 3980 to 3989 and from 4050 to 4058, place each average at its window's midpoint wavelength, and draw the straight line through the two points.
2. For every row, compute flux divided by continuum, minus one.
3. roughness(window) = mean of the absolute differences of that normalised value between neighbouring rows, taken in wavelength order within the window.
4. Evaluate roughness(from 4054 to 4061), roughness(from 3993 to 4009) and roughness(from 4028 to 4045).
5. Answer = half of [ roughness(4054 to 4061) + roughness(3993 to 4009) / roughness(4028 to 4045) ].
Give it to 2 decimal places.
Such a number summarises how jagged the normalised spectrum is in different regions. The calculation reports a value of 0.58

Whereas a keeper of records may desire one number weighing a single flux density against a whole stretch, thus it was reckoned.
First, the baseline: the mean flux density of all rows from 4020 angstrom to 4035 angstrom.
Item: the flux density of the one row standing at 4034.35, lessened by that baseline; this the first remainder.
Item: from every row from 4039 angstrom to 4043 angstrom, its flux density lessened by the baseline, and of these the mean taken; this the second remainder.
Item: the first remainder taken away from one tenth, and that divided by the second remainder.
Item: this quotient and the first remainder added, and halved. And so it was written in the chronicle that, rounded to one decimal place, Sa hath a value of 0.0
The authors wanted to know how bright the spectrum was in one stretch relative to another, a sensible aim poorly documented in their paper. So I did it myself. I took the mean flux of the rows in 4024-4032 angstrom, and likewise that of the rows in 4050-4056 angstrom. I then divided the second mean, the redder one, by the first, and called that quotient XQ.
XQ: 1.05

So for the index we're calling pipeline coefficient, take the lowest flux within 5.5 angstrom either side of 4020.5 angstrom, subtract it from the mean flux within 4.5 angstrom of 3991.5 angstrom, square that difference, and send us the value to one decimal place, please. 0.1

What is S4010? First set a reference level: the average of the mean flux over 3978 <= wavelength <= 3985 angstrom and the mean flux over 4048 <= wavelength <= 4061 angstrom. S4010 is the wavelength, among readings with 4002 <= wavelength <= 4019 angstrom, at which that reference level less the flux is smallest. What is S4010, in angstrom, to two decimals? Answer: 4012.11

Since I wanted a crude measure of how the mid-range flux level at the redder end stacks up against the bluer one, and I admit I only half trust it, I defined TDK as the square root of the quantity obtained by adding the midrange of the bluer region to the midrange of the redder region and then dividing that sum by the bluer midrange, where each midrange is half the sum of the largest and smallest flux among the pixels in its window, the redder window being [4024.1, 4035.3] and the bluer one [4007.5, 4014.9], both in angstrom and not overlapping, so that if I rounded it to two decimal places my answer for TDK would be 1.39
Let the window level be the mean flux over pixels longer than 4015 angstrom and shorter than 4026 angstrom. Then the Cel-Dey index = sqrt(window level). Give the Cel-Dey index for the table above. 3.86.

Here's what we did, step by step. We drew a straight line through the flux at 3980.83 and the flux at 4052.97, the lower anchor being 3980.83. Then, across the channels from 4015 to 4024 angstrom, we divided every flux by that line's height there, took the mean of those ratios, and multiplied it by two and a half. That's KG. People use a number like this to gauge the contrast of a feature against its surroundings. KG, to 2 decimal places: 2.60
